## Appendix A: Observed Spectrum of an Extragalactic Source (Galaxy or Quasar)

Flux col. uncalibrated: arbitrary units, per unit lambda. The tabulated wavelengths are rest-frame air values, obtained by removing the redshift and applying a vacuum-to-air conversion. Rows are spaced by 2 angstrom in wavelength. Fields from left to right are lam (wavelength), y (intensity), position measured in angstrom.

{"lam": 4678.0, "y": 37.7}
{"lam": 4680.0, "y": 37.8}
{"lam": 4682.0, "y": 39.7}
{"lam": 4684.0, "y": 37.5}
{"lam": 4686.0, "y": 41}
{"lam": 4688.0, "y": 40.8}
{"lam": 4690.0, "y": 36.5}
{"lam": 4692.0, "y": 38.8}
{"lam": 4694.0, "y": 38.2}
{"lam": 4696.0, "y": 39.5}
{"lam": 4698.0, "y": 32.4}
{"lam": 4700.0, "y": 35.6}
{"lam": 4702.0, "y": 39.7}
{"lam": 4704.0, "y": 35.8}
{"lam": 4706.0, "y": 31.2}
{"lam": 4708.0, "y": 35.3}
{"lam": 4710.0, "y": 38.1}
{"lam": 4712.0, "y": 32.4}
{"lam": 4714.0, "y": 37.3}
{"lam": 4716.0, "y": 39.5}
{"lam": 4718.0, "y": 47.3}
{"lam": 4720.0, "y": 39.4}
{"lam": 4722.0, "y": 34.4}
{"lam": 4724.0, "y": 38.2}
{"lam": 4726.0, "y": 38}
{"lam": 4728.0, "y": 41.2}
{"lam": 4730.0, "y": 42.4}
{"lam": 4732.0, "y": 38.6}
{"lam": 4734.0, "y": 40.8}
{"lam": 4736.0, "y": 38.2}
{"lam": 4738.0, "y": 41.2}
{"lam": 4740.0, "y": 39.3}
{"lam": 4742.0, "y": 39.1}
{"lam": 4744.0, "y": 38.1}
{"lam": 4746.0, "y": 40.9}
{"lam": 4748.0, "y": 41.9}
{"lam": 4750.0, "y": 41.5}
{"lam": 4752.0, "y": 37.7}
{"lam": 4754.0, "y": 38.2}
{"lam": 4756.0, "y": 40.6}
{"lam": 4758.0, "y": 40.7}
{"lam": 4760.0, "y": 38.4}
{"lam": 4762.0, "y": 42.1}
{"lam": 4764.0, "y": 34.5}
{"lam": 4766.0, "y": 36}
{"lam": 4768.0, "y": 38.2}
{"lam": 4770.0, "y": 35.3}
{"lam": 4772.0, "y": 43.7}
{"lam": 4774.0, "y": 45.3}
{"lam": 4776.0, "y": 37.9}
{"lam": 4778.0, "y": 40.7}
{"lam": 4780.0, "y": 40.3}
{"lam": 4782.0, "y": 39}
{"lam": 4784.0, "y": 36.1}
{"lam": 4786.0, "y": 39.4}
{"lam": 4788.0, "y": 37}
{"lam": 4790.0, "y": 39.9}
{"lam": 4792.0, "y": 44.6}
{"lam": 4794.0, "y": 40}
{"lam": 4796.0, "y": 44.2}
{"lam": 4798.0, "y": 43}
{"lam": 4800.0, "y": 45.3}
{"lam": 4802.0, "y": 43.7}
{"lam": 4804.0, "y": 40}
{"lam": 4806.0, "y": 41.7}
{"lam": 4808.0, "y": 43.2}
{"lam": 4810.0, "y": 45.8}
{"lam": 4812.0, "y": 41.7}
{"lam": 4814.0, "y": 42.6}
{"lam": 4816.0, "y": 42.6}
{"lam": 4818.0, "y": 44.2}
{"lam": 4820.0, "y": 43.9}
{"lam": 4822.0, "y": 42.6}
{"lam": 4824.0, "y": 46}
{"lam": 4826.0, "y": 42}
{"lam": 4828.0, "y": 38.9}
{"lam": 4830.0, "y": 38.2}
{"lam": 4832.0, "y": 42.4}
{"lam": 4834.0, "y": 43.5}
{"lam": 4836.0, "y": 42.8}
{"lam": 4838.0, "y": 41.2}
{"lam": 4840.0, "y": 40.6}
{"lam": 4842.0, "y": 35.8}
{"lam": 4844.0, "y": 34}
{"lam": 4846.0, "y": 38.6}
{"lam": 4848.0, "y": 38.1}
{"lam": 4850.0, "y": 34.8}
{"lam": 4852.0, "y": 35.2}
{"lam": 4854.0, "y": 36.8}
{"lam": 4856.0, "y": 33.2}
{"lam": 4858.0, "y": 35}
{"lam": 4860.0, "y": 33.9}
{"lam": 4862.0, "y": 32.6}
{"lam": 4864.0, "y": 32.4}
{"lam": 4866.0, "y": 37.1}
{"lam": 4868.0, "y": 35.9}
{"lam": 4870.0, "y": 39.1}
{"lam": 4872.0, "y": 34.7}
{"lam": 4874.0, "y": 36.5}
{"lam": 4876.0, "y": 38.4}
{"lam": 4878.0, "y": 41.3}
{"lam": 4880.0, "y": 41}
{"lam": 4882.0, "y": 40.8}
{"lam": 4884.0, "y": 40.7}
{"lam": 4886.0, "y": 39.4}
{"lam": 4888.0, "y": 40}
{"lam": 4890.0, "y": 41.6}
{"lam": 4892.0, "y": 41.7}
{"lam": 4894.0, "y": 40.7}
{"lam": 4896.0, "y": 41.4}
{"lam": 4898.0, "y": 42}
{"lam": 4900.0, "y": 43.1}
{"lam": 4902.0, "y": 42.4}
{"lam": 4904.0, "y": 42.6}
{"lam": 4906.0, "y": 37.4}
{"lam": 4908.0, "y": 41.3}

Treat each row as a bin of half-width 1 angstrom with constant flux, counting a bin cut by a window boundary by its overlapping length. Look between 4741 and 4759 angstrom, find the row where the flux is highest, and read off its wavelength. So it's 4748.0 angstrom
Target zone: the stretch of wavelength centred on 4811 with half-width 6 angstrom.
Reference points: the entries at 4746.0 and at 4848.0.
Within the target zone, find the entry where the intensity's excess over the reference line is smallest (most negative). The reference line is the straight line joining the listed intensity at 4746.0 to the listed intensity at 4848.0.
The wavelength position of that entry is 4806.0 angstrom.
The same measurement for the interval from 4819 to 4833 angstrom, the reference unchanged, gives 4830.0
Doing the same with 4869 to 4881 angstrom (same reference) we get 4872.0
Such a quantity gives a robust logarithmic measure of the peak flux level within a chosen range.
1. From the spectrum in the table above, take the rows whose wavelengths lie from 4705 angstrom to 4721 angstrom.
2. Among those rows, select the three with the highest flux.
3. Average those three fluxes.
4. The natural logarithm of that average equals 3.74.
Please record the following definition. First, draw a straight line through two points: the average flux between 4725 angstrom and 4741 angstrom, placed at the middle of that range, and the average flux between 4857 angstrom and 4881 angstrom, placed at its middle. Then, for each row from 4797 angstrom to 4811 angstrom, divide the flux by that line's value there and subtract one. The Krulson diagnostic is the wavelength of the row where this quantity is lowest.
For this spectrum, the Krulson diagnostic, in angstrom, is 4804.0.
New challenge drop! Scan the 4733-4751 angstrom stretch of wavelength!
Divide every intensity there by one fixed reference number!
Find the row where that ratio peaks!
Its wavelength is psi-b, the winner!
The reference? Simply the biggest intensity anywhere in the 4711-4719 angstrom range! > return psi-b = 4748.0 angstrom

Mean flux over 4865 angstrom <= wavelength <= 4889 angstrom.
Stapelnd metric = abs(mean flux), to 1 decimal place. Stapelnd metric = 38.7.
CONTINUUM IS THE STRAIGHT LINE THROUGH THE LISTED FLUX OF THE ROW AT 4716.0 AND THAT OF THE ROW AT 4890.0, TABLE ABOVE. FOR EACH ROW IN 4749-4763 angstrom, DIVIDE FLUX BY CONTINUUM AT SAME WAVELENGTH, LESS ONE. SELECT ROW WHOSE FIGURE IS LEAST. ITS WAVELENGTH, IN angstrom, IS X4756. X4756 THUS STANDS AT 4752.0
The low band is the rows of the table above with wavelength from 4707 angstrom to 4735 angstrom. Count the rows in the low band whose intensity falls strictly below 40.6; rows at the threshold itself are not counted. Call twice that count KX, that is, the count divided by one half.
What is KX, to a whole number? 20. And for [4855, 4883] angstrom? 22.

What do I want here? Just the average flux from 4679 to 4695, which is 38.8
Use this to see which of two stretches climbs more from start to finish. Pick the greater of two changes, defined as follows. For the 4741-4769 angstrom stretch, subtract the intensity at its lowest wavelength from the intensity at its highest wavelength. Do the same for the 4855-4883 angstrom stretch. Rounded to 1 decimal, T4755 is 7.6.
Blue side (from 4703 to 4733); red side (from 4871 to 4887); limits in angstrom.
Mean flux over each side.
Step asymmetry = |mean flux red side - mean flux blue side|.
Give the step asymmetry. 1.2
